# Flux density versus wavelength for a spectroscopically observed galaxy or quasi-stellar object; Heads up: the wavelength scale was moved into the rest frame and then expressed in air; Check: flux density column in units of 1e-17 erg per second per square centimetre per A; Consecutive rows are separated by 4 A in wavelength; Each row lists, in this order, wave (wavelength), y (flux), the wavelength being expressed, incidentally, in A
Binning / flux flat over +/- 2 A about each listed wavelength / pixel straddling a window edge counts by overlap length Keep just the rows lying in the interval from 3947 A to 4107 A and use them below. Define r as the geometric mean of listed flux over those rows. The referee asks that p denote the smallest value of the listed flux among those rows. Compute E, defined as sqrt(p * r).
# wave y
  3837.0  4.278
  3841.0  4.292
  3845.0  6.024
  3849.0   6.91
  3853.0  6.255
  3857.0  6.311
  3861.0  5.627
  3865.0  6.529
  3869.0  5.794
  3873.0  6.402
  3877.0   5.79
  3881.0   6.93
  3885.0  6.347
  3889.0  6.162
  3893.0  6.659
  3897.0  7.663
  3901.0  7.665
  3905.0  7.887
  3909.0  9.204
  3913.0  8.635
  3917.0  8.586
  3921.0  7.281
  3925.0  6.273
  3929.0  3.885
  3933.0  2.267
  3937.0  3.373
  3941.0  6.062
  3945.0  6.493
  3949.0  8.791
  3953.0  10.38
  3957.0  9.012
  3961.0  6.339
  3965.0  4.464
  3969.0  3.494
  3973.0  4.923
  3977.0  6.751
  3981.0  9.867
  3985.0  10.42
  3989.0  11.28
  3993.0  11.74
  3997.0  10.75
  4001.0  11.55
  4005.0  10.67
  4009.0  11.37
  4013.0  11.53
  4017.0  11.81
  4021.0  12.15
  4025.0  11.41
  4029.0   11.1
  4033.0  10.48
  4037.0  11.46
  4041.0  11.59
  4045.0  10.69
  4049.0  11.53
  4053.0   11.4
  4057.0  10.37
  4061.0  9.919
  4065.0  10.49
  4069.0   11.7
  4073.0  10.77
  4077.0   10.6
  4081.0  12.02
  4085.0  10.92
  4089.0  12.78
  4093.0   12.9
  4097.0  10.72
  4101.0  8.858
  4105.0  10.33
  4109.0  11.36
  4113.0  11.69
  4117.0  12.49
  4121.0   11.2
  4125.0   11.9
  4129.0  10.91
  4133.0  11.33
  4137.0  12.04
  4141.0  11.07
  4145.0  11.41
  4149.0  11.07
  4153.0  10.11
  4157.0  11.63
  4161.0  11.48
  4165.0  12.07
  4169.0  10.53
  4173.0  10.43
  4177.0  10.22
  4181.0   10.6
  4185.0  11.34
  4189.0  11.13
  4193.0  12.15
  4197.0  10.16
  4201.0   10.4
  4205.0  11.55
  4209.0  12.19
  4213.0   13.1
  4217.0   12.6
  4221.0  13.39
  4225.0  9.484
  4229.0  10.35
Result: 5.9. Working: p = 3.494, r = 9.9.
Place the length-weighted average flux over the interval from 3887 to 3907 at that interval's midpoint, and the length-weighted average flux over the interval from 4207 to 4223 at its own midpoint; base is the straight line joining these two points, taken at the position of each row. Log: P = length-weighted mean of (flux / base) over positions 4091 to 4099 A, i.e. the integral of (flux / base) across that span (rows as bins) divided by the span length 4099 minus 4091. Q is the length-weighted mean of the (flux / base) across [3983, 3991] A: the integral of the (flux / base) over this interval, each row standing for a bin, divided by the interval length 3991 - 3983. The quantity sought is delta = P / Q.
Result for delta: 0.90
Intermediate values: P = 1.10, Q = 1.23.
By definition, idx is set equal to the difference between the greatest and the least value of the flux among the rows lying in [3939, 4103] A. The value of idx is 9.4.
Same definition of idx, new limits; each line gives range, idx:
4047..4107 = 4.0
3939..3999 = 8.2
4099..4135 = 3.6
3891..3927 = 2.9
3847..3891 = 1.3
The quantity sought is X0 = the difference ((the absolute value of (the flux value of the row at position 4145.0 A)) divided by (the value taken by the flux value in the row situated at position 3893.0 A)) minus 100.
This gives -98.3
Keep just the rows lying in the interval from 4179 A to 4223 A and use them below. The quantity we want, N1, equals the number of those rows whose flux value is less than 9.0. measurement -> 0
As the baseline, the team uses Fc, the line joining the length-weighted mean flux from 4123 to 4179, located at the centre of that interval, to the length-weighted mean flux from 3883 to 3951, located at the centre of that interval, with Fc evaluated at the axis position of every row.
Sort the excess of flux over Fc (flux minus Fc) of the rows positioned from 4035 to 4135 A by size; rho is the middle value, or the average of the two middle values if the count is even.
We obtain 1.1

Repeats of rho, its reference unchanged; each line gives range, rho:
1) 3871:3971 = 0.5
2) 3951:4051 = 2.5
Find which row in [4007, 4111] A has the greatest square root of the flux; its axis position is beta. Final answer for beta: 4093.0 A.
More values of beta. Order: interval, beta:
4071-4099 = 4093.0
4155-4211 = 4209.0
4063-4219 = 4213.0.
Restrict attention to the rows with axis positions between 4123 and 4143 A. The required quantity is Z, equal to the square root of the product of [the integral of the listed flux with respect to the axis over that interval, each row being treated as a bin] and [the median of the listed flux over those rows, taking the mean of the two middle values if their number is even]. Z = 51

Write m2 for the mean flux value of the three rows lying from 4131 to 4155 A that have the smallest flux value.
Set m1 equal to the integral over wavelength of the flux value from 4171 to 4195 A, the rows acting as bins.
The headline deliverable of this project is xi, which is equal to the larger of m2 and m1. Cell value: 263.5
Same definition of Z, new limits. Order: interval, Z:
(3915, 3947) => 33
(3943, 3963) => 38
